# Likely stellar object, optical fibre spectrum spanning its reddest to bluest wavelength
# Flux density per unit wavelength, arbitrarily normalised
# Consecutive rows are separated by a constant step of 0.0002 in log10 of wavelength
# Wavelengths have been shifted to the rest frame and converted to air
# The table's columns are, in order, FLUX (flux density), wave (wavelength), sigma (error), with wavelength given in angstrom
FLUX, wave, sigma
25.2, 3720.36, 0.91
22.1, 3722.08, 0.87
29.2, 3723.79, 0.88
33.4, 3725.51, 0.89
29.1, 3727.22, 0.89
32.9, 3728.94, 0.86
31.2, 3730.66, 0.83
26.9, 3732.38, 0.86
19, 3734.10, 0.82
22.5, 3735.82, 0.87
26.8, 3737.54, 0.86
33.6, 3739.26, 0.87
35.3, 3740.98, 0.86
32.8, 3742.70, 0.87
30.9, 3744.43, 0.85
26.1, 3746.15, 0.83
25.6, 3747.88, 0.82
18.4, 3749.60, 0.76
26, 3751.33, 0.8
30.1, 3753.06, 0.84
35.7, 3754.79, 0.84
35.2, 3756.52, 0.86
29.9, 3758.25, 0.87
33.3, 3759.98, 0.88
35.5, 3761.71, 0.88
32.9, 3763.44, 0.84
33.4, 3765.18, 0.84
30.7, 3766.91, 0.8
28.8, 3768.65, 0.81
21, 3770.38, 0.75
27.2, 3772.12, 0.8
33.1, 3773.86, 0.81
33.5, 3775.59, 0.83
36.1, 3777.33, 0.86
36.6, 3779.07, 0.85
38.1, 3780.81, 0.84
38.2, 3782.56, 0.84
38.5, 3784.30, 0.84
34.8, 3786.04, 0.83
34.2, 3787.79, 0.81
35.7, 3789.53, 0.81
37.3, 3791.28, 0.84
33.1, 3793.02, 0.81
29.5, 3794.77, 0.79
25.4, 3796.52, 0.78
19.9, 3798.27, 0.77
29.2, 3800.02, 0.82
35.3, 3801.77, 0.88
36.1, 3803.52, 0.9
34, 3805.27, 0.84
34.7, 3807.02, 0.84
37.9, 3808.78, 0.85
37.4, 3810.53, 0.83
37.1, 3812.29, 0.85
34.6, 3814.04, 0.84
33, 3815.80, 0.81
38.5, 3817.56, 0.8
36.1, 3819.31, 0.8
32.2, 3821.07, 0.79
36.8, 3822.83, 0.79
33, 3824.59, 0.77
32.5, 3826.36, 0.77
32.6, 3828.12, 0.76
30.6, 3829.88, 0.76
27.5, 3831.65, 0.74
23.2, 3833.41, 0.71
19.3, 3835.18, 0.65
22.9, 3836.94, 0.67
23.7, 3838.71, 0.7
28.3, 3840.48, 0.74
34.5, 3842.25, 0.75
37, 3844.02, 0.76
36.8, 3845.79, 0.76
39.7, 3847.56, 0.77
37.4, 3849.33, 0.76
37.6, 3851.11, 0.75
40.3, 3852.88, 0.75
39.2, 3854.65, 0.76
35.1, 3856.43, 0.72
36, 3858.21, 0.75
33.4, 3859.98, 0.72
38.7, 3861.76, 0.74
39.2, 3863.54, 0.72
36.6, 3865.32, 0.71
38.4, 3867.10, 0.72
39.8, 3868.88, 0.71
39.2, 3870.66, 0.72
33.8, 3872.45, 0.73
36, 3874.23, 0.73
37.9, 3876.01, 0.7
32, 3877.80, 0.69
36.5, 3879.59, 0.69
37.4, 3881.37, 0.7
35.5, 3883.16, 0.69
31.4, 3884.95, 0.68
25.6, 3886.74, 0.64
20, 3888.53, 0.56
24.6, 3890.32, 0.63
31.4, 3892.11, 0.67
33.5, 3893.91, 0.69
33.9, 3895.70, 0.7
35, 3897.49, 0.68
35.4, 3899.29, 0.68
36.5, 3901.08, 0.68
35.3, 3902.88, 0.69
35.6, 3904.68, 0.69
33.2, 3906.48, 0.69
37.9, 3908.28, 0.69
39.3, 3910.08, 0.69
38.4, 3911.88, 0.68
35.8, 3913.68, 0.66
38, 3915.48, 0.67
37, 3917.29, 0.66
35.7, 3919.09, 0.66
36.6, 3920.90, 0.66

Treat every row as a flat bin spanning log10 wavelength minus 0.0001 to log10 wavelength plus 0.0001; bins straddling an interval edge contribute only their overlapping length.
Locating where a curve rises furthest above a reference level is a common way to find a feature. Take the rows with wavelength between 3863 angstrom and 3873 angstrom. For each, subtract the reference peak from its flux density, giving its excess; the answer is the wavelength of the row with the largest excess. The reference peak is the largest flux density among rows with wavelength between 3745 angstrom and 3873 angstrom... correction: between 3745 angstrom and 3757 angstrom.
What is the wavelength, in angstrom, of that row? 3868.88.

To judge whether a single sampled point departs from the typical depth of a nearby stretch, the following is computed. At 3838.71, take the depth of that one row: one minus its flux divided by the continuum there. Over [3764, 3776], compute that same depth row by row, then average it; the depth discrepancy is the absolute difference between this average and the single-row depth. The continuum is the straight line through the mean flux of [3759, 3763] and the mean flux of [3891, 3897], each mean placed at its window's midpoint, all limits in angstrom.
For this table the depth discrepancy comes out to 0.159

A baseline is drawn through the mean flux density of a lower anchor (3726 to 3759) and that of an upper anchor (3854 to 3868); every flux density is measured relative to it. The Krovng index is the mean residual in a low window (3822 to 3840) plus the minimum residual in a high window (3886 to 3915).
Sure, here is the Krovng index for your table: -26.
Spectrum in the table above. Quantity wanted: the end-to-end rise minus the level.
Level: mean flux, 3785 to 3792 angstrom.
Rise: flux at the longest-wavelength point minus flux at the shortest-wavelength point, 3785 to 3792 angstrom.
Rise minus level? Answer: -33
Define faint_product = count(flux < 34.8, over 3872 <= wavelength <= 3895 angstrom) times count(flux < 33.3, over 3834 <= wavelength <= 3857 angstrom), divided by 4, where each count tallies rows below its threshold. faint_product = 8.0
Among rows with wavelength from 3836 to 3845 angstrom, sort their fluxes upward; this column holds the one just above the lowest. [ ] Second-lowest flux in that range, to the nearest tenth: 23.7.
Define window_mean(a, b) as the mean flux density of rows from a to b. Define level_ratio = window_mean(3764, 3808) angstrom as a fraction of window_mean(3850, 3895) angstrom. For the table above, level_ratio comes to 0.94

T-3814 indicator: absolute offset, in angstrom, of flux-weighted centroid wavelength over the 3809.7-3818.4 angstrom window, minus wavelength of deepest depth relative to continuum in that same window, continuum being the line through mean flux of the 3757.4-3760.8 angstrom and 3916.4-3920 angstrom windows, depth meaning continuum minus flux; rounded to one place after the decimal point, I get 1.8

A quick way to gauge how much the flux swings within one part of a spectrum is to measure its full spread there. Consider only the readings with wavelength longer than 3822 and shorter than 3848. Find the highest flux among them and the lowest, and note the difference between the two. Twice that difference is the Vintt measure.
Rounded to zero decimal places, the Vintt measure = 41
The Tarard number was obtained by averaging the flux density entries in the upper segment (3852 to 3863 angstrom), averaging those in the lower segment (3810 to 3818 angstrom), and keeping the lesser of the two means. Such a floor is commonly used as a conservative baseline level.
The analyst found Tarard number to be 36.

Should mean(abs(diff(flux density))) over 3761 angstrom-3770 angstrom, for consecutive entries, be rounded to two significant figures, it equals 1.9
